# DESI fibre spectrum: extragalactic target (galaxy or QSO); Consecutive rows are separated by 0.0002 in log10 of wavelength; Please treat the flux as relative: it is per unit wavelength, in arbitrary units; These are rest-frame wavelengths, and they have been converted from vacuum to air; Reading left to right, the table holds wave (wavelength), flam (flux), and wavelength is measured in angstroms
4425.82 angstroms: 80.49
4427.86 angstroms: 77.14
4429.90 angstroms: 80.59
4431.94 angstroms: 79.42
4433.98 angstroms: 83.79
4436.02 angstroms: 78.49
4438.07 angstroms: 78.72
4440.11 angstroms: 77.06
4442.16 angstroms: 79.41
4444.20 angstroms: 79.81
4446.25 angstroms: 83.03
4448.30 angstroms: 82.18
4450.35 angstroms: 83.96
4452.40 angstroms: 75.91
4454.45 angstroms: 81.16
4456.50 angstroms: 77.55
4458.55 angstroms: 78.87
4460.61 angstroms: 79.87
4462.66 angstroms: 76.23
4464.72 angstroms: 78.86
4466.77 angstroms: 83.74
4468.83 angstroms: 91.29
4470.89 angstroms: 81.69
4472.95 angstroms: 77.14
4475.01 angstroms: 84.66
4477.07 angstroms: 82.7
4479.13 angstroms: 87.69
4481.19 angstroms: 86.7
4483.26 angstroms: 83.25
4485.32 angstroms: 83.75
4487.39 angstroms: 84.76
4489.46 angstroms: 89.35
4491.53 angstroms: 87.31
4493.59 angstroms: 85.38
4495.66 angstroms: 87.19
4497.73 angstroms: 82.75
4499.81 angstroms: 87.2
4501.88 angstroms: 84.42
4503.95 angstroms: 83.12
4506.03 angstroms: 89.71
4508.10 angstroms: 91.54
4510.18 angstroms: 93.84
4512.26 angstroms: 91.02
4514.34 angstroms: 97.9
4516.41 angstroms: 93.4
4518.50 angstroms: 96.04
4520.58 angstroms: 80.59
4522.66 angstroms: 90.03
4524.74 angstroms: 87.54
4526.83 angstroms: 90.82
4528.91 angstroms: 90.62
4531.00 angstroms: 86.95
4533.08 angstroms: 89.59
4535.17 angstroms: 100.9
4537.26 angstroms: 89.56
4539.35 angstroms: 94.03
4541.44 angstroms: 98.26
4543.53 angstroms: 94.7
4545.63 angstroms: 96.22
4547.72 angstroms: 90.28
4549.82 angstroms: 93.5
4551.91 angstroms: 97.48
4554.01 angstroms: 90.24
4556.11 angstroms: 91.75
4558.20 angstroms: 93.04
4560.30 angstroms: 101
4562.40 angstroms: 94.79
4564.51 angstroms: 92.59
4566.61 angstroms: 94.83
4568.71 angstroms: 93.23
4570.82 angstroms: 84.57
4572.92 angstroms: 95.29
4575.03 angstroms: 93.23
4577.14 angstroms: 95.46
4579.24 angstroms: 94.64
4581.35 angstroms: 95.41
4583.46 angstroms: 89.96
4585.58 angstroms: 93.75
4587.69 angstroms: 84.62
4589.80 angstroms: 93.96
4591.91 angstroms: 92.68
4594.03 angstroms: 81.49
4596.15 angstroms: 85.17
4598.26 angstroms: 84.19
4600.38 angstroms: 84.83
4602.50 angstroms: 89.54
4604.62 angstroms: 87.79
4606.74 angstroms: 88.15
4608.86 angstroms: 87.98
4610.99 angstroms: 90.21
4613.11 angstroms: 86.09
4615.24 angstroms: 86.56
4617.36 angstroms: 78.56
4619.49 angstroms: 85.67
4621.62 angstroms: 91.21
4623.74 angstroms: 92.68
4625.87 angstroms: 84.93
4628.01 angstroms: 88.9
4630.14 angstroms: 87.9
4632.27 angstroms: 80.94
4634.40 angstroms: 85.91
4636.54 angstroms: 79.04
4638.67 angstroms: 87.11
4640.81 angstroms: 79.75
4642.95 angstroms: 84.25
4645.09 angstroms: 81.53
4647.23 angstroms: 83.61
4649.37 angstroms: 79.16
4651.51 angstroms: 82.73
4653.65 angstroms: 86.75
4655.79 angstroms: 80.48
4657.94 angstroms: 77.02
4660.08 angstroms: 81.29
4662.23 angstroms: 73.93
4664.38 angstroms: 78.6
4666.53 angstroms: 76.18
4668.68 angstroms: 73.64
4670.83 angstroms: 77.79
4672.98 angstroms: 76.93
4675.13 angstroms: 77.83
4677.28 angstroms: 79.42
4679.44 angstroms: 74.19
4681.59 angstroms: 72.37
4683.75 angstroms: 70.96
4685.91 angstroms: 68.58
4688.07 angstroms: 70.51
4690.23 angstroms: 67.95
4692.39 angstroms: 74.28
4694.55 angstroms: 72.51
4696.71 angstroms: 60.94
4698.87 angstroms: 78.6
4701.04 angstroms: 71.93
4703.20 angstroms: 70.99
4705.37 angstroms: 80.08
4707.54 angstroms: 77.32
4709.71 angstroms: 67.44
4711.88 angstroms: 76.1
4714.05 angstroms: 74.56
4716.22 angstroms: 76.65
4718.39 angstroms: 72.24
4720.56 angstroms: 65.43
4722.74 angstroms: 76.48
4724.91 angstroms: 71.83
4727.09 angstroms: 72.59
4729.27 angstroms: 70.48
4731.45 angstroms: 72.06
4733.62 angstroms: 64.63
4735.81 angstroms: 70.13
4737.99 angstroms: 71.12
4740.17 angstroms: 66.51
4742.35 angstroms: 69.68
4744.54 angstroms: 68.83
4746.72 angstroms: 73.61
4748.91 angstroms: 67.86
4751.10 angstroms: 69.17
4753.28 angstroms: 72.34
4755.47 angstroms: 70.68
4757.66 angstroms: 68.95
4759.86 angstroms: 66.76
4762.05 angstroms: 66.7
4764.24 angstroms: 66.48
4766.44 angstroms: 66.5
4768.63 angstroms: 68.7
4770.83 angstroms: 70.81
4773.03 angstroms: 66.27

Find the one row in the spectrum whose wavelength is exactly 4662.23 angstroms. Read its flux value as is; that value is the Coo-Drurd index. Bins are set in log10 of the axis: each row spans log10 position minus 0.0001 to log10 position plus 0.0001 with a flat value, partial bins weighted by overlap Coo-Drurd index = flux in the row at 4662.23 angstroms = 73.93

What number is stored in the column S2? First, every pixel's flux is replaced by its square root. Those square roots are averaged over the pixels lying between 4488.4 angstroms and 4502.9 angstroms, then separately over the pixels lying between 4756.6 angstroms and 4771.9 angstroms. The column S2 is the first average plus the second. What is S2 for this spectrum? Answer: 17.52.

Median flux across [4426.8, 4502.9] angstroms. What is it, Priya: 83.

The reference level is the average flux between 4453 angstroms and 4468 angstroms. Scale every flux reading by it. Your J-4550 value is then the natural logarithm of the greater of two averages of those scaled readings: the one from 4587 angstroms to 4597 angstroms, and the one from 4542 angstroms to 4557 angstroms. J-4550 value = 0.16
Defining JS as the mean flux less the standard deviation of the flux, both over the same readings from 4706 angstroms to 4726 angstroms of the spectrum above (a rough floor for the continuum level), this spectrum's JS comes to 69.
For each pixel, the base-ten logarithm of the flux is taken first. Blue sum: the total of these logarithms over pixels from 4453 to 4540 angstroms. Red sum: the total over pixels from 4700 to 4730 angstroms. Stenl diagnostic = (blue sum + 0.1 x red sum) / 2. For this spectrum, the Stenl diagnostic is 42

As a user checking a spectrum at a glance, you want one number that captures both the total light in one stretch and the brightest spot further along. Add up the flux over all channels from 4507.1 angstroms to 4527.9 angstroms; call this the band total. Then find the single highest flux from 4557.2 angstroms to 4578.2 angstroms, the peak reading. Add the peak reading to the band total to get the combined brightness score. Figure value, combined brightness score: 1014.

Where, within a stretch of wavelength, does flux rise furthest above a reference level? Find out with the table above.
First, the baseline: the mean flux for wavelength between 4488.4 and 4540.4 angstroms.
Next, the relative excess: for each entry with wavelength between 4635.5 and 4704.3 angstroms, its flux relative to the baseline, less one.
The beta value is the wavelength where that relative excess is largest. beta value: 4638.67 angstroms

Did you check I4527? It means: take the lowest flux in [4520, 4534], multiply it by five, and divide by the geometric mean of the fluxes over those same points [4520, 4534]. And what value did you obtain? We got 4.58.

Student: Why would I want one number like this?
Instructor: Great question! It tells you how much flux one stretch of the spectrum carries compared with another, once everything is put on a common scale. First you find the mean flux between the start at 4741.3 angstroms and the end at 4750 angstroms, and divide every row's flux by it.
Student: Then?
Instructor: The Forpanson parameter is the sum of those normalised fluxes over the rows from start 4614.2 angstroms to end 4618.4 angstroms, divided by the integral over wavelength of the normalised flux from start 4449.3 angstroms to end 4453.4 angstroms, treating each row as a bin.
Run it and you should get 0.50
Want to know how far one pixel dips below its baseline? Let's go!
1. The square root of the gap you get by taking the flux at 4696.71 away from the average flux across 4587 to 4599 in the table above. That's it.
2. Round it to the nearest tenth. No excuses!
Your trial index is 5.1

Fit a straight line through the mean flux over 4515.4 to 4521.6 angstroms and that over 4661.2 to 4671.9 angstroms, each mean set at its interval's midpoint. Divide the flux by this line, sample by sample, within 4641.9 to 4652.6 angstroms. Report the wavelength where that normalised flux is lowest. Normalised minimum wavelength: 4649.37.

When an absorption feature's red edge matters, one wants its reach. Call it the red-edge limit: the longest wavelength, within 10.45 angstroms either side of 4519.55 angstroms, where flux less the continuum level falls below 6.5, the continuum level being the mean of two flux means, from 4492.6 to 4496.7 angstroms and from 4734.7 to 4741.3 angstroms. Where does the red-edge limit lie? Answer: 4520.58 angstroms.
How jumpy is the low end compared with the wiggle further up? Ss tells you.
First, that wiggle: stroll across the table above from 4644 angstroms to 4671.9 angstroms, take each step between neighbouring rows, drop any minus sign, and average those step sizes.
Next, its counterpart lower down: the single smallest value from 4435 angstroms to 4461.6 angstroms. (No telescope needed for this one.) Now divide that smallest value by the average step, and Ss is 18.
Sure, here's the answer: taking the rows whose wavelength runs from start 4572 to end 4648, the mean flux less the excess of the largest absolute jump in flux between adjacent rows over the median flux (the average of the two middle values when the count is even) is 164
